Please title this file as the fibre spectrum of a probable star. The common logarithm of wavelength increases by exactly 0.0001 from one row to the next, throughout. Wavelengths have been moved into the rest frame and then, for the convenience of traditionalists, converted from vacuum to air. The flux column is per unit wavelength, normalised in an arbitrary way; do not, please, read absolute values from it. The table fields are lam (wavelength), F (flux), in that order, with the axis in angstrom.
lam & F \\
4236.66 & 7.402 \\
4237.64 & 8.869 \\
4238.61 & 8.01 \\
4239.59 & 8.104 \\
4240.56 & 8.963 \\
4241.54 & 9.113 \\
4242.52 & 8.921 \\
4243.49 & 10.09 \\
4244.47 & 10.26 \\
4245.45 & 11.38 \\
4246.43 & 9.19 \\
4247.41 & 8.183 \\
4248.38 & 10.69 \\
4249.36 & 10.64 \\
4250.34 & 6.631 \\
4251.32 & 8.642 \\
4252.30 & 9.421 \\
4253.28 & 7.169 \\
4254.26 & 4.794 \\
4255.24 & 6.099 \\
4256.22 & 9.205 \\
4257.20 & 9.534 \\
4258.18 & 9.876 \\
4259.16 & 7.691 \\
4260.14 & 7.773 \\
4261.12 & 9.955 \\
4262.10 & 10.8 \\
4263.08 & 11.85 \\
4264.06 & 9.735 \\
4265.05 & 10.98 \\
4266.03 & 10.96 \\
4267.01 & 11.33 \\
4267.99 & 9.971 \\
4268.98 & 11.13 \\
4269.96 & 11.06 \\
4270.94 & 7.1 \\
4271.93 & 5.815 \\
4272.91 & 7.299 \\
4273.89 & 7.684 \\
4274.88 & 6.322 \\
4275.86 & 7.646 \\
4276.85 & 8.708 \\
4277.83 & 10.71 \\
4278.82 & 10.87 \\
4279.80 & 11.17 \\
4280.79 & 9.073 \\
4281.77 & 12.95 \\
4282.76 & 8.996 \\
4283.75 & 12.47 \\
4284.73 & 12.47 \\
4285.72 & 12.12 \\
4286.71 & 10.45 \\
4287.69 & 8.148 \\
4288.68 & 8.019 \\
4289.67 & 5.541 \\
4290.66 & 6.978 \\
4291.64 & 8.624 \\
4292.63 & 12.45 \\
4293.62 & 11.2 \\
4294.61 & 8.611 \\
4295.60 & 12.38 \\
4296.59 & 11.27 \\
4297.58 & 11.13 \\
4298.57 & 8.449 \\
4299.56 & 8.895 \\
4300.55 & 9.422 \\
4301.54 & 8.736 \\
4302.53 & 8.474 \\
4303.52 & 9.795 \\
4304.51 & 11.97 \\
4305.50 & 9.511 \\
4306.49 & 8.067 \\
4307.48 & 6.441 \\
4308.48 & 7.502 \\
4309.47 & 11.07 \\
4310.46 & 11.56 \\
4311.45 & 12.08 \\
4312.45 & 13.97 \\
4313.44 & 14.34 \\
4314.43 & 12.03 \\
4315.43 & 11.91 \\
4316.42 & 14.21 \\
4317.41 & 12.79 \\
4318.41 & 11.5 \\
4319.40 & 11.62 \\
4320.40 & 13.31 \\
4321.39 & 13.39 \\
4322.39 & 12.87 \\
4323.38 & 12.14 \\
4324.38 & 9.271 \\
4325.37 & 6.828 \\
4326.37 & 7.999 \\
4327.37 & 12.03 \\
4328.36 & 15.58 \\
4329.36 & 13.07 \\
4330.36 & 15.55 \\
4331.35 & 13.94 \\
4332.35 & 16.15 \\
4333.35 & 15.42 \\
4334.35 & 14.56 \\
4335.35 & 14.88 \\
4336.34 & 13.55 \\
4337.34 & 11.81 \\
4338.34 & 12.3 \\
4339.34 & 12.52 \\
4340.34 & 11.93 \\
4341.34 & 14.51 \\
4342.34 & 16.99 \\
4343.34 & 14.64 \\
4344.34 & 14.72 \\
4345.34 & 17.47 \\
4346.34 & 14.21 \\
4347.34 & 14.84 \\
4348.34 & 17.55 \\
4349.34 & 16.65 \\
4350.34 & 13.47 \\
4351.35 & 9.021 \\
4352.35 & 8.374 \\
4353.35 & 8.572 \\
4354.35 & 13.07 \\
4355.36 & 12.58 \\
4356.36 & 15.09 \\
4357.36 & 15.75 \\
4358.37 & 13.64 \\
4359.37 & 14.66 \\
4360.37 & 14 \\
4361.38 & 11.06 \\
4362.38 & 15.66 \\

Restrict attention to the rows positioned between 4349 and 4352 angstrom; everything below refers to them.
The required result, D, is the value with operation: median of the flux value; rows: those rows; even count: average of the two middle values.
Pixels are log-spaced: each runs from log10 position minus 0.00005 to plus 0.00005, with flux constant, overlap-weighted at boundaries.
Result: 13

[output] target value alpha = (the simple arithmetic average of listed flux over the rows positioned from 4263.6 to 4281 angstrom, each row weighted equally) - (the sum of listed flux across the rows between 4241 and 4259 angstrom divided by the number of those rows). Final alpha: 0.4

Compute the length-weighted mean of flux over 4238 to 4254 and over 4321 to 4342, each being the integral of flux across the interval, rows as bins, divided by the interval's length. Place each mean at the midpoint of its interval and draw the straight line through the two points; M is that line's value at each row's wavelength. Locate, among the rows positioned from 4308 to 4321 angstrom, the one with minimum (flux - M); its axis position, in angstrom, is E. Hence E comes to 4308.48 angstrom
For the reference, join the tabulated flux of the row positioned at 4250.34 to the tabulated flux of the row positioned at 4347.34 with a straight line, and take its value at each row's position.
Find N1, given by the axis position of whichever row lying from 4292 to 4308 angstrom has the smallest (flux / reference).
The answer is 4307.48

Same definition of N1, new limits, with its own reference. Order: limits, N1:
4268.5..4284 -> 4271.93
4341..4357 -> 4352.35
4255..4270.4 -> 4255.24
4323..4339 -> 4325.37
